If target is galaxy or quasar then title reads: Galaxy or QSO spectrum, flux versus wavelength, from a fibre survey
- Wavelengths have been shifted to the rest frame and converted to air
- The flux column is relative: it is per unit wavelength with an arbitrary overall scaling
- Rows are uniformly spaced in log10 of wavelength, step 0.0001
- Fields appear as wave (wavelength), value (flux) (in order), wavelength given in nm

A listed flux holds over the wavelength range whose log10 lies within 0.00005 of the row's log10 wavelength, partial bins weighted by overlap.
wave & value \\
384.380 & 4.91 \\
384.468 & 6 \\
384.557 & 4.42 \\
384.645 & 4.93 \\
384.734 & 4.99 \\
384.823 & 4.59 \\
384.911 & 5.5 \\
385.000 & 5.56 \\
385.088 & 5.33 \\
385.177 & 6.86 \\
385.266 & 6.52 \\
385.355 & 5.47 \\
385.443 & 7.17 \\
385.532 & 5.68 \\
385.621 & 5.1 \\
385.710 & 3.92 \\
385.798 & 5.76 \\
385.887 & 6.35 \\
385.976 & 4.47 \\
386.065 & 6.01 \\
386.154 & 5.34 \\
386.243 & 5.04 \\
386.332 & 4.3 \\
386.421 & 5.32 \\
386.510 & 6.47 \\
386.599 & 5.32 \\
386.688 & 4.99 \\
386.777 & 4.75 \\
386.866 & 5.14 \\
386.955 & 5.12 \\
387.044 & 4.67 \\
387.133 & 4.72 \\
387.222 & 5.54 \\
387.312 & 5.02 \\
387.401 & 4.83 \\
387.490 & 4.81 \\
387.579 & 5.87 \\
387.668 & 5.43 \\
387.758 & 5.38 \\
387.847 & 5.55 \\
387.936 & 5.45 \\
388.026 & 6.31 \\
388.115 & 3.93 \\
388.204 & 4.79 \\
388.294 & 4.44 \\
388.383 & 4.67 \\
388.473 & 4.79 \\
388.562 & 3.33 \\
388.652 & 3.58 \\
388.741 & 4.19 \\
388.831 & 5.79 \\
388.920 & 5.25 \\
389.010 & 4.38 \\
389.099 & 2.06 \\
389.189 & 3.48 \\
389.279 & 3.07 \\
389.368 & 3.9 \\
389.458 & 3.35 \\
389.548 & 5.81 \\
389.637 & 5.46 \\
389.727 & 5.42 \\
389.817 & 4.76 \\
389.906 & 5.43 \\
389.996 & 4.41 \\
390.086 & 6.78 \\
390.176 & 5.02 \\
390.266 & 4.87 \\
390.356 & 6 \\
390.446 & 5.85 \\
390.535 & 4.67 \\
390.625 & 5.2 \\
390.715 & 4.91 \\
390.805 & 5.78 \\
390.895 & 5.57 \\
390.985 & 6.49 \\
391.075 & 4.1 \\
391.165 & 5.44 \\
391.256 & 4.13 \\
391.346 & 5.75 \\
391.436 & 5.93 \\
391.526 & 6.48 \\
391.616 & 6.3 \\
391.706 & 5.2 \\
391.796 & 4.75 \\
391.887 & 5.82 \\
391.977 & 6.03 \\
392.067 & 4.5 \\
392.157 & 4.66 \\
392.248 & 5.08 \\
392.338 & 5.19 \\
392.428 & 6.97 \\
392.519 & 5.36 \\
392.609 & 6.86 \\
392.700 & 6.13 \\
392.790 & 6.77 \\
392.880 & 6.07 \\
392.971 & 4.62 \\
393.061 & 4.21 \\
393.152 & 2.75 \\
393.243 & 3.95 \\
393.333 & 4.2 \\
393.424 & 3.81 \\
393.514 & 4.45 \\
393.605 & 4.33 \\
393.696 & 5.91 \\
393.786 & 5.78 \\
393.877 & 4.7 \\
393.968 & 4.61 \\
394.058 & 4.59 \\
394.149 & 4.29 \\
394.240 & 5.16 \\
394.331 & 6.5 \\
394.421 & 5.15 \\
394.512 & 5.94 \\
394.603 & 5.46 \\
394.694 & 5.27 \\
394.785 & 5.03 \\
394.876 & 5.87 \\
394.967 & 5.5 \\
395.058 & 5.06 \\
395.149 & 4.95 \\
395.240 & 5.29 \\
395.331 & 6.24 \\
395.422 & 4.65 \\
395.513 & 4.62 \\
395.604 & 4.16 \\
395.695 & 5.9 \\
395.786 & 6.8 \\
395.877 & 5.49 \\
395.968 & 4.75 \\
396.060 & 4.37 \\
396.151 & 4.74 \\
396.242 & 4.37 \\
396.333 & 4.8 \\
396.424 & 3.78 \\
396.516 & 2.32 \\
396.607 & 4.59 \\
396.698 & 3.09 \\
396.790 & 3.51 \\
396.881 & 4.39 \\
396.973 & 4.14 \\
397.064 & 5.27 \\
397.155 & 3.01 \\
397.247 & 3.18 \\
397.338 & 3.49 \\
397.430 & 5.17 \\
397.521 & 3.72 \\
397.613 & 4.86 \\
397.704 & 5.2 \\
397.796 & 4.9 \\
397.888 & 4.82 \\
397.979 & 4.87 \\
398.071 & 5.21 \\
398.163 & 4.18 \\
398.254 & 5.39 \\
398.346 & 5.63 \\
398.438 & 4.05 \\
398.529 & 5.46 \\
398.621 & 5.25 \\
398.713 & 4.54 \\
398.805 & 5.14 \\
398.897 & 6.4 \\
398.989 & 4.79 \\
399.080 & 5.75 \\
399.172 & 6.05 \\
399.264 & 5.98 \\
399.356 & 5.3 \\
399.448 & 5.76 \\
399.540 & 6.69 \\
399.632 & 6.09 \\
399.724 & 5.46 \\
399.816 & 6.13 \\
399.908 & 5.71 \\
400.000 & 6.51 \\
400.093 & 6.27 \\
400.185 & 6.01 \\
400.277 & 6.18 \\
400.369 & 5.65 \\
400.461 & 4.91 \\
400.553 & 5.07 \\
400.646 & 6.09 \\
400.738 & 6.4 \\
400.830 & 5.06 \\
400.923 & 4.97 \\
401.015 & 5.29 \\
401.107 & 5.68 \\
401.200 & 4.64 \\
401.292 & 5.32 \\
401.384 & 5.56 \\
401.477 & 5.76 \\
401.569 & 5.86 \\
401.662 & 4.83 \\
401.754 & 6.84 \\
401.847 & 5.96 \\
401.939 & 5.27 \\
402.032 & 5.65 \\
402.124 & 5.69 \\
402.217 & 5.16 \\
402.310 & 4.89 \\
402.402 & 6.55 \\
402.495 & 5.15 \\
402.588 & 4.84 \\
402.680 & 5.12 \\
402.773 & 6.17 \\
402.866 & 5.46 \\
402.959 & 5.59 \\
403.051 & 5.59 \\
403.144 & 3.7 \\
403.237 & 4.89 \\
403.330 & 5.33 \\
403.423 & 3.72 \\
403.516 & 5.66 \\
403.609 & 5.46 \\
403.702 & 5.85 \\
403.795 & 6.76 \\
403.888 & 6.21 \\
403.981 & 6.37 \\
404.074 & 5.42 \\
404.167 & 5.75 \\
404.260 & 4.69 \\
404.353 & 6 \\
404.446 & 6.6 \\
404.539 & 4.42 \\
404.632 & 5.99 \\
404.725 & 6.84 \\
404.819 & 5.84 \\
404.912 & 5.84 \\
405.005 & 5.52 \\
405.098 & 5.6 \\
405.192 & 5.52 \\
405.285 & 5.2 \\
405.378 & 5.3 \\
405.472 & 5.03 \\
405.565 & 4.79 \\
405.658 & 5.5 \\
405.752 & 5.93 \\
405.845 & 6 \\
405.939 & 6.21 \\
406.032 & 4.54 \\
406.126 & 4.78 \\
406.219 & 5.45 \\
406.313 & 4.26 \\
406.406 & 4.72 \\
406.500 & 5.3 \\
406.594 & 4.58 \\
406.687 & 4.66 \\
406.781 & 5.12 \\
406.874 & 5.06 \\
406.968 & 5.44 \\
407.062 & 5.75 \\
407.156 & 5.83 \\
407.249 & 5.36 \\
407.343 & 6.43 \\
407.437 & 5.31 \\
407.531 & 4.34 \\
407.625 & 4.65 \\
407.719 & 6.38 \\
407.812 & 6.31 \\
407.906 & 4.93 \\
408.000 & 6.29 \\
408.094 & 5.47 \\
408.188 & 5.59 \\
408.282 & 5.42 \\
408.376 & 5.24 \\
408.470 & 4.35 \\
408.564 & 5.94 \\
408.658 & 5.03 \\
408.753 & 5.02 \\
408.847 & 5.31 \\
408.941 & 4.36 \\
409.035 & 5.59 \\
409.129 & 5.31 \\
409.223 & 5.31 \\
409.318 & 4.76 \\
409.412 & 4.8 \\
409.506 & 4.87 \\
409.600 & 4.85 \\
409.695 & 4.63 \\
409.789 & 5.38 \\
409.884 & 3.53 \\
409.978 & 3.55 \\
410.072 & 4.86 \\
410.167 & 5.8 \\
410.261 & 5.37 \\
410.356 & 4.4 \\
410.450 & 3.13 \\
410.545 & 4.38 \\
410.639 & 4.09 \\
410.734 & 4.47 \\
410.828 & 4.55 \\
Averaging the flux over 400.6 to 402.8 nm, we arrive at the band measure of 5.53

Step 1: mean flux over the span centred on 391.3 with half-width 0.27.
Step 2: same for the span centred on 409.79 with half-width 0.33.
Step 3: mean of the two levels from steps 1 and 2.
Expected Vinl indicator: 4.91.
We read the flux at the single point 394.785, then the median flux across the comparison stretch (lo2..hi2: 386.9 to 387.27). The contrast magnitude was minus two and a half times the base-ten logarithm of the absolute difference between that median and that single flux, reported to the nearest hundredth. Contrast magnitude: 2.40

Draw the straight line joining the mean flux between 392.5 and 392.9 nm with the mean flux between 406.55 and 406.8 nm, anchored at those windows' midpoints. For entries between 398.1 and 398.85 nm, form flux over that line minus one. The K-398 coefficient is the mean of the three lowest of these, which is -0.25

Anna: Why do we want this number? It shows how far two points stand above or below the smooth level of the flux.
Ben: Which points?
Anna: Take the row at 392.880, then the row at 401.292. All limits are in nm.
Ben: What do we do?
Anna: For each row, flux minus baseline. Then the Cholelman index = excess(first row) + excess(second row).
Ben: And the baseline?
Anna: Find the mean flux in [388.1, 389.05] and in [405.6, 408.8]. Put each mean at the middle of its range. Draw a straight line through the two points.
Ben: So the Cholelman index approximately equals 1.7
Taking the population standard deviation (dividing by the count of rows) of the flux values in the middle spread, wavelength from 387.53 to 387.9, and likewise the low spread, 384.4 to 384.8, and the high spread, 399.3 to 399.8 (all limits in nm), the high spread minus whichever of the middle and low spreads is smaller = 0.3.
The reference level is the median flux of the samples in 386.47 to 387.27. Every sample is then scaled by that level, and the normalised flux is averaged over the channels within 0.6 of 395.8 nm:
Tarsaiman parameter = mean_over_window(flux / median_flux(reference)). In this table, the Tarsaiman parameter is 0.99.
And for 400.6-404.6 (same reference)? 1.07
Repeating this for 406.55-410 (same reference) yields 1.01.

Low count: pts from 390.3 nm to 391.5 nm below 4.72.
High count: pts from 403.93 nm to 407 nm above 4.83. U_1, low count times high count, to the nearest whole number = 72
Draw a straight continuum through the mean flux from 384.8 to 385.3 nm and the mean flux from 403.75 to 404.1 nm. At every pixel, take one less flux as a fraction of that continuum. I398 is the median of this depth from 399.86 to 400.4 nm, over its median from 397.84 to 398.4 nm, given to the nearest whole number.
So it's 0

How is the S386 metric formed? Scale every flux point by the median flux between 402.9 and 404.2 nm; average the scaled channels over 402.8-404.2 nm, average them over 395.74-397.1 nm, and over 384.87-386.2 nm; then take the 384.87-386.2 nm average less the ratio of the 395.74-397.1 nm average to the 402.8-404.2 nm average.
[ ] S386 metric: 0.20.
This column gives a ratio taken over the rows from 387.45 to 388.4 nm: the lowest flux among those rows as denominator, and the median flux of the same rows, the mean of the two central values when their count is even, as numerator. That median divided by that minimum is 1.4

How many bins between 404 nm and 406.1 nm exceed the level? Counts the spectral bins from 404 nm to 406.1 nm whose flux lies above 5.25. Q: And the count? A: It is 16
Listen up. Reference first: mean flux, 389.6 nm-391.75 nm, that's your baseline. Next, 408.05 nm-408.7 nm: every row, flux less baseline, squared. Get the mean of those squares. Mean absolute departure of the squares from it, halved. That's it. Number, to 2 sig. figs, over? 0.14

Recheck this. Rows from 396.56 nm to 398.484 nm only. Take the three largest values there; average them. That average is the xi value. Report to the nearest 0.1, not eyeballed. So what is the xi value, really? 5.4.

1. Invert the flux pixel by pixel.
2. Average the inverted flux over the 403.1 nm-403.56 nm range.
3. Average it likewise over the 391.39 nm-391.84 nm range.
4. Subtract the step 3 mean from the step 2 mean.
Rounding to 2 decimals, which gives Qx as 0.04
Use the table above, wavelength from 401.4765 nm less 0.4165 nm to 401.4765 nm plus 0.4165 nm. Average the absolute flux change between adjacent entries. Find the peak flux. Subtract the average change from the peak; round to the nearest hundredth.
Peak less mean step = 6.07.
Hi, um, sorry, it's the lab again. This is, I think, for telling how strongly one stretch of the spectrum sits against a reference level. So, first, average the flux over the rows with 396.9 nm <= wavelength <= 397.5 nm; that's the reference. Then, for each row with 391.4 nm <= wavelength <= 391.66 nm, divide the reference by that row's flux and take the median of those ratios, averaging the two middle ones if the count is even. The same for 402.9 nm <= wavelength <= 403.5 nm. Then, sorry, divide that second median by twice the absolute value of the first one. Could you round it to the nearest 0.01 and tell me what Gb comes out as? 0.62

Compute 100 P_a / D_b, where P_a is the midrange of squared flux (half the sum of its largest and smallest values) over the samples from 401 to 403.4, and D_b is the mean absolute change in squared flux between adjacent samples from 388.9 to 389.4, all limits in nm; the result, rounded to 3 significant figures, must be 381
